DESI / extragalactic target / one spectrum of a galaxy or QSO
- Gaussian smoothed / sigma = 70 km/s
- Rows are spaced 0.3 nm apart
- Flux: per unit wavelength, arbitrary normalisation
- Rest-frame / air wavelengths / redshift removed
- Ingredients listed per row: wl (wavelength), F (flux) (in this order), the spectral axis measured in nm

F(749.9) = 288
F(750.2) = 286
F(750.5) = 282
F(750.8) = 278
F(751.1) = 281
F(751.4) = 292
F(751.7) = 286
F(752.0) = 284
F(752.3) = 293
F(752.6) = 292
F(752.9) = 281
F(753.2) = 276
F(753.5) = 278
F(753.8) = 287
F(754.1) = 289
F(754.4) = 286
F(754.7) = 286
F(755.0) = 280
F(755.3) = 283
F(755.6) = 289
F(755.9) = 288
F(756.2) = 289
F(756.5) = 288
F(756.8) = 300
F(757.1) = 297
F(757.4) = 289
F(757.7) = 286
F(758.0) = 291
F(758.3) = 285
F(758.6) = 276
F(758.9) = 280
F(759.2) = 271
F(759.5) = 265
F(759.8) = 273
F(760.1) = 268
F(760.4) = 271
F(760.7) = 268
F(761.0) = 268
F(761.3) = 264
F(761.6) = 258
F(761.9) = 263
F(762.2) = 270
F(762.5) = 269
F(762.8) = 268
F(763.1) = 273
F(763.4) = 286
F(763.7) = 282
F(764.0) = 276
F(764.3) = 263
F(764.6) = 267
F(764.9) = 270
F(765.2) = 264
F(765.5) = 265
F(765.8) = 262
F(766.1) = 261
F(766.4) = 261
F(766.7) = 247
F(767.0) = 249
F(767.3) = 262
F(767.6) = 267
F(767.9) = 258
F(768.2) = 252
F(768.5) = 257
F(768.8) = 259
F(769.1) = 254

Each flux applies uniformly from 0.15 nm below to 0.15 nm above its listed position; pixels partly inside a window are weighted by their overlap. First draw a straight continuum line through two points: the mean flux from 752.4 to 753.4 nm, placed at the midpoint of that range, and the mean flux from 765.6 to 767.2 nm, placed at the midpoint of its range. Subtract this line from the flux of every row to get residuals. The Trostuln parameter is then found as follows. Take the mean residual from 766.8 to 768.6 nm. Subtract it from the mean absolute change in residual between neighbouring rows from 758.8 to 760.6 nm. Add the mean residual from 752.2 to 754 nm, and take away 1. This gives 3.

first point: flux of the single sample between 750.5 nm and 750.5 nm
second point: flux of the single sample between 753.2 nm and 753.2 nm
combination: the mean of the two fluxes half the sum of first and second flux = 279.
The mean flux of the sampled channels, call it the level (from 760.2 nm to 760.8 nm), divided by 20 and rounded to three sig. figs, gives 13.5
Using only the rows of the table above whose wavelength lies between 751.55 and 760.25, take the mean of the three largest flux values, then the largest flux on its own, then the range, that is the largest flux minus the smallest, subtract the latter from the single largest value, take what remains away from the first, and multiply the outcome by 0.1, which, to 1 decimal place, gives 3.2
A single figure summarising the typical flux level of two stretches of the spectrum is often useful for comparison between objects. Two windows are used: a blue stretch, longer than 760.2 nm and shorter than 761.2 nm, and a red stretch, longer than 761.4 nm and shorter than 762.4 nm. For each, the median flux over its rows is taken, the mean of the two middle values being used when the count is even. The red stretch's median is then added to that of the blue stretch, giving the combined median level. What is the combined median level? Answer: 531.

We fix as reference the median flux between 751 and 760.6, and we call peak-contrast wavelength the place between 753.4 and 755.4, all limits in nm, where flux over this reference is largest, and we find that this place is 754.1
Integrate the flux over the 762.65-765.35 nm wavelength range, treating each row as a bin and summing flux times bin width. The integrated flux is 735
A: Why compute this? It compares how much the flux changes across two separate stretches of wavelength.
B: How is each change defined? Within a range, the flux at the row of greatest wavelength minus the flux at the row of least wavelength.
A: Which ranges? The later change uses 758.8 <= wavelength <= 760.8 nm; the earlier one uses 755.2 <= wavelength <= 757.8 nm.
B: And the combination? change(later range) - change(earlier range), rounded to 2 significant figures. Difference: -15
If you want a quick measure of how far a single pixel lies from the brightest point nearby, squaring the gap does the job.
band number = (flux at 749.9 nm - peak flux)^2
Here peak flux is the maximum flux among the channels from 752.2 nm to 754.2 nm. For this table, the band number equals 25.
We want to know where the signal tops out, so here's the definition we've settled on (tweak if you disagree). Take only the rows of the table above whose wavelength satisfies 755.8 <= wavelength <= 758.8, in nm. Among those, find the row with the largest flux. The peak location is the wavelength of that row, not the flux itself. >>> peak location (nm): 756.8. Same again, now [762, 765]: 763.4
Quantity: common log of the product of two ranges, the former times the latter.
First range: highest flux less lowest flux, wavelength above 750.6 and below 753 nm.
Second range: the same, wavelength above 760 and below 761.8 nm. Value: 2.29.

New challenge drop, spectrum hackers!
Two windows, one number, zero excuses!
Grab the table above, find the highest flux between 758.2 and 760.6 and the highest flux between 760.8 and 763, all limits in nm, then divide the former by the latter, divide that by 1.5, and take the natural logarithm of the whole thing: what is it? -0.35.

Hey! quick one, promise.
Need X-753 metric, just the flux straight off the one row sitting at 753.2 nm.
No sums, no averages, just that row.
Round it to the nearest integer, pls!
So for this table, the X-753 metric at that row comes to 276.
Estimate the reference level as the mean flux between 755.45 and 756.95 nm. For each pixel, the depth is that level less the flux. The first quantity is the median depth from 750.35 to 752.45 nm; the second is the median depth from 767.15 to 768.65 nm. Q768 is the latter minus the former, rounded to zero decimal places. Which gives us 26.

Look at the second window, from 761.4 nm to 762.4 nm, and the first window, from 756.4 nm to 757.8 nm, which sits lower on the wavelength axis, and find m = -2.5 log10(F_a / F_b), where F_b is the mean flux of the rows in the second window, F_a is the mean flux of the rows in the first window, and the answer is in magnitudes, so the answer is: -0.111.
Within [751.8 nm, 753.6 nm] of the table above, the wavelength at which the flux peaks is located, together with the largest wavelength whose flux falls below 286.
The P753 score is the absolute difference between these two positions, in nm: 1.20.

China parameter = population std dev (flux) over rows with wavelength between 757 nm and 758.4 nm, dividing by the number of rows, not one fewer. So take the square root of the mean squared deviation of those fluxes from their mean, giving 4.3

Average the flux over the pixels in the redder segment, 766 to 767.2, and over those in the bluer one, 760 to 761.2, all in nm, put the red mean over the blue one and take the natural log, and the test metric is -0.054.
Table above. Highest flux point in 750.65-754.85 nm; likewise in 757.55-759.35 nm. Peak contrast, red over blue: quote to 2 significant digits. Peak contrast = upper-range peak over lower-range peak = 0.99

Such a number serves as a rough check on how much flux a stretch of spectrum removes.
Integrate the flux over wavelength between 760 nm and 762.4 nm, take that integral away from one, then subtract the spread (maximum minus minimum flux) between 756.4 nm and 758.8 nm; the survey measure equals -662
